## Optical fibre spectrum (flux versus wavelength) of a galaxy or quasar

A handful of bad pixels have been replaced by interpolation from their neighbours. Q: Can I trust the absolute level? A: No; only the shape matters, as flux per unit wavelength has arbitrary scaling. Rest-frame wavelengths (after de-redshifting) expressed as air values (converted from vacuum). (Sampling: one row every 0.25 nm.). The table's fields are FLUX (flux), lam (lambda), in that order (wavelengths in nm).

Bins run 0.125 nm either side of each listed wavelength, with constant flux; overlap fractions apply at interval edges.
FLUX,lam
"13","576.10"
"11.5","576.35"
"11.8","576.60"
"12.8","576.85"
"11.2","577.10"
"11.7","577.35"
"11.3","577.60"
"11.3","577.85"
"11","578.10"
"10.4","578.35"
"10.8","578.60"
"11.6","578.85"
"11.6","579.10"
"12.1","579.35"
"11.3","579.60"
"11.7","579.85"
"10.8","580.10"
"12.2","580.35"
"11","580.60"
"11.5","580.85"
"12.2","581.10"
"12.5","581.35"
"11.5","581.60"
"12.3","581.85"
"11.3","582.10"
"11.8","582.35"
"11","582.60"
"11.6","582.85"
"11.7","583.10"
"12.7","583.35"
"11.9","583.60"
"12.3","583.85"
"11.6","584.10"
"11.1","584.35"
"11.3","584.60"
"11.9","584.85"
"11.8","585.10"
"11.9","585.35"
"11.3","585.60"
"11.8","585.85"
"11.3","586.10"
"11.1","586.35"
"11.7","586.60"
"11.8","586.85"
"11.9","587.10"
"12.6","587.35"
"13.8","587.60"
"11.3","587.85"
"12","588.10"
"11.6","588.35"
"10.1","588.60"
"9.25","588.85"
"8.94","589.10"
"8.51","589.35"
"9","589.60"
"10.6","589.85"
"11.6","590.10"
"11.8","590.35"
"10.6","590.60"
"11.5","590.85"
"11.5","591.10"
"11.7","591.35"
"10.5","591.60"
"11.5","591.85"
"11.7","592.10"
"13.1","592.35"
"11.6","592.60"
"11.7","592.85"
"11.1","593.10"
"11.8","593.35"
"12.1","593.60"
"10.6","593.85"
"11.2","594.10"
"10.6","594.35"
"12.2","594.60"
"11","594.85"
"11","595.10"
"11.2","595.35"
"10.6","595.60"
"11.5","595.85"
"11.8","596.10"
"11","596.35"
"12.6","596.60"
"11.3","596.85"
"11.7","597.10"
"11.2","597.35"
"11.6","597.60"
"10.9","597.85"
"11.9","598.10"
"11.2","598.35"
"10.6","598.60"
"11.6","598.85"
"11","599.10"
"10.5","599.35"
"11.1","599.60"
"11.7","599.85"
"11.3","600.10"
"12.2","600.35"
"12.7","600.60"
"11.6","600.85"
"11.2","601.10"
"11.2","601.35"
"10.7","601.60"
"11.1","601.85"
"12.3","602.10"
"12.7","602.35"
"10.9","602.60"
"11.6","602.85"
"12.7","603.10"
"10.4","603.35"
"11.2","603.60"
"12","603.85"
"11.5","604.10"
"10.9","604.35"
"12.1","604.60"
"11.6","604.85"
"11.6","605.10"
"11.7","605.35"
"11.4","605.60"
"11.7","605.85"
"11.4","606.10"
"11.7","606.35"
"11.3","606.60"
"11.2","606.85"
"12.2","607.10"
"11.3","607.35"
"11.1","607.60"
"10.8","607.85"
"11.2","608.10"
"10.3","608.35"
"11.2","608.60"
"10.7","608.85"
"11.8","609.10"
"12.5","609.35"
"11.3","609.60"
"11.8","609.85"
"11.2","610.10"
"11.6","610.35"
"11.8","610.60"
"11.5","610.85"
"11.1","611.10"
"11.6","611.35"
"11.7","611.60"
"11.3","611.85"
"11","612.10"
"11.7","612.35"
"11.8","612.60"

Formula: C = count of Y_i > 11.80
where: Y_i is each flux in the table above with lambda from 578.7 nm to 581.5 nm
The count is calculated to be 4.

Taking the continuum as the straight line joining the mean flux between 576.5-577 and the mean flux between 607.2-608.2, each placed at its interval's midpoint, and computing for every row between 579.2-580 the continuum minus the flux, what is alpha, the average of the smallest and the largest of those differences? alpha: 0.5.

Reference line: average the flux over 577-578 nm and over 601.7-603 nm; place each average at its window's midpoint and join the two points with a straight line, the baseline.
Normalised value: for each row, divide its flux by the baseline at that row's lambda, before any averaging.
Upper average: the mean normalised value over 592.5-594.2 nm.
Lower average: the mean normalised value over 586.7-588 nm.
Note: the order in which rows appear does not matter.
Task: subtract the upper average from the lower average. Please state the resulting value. 0.08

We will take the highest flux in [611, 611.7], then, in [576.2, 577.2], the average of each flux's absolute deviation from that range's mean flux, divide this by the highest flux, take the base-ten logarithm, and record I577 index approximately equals -1.38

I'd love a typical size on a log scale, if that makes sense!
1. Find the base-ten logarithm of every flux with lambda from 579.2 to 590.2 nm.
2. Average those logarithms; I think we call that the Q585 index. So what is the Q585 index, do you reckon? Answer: 1.06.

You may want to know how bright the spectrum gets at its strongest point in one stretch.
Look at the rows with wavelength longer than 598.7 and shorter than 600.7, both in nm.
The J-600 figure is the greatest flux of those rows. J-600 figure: 12.7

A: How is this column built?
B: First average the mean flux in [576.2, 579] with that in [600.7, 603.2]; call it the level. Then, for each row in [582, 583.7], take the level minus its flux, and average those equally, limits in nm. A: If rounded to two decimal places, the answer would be -0.21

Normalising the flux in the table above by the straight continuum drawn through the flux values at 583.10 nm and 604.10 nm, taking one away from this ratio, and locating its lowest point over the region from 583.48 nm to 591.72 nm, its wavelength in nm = 589.35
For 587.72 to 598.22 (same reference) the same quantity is 589.35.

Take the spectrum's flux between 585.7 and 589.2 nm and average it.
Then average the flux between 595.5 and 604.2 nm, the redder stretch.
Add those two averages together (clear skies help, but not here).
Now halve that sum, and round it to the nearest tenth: 11.4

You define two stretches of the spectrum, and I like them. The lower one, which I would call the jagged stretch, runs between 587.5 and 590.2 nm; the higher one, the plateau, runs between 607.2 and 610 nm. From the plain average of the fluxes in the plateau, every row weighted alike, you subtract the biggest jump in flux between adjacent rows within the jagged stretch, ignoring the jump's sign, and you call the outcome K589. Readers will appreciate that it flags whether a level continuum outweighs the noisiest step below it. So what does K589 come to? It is 8.8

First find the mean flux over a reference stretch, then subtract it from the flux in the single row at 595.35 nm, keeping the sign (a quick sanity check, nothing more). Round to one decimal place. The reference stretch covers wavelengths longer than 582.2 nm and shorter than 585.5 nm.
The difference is -0.5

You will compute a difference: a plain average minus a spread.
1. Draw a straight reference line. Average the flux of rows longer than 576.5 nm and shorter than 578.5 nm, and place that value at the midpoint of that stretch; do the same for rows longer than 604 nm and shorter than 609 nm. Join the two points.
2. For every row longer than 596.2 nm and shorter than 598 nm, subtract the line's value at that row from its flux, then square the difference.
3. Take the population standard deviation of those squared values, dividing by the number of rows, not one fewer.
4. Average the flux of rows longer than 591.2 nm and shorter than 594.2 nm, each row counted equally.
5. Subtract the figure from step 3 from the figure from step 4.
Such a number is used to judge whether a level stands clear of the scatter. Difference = 11.05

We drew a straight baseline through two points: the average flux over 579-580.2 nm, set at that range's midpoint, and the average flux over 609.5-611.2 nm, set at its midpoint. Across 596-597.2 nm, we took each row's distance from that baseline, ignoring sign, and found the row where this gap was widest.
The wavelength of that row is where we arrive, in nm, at 596.60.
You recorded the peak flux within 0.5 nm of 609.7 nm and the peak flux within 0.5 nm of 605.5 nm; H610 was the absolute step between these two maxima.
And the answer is 0.800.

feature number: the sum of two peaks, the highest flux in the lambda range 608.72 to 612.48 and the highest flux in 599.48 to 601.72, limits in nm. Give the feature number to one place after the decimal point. 25.2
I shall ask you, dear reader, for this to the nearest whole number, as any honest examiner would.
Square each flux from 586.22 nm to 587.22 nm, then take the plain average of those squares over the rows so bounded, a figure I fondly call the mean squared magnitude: 135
